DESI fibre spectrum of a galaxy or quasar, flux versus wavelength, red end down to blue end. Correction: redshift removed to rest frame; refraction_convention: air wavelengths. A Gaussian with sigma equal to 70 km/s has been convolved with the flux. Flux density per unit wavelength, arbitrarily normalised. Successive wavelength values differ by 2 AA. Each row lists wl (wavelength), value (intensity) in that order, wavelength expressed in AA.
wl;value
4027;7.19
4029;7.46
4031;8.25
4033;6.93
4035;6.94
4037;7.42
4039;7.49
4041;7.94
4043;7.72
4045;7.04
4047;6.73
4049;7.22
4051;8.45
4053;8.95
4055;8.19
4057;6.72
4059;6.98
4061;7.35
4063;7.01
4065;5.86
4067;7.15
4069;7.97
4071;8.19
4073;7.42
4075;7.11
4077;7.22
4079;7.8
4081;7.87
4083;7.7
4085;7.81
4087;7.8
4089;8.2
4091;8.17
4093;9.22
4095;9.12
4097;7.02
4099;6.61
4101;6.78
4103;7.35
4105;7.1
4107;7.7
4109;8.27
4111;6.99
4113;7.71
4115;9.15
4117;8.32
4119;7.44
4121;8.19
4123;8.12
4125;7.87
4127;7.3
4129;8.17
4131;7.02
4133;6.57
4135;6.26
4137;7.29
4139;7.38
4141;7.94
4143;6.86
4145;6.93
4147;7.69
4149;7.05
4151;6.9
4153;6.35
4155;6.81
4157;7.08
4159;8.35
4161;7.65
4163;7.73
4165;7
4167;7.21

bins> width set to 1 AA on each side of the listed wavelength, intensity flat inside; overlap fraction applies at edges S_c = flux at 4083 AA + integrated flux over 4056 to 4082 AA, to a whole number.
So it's 197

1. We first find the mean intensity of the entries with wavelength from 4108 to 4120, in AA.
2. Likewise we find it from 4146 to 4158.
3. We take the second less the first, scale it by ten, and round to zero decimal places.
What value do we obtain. -10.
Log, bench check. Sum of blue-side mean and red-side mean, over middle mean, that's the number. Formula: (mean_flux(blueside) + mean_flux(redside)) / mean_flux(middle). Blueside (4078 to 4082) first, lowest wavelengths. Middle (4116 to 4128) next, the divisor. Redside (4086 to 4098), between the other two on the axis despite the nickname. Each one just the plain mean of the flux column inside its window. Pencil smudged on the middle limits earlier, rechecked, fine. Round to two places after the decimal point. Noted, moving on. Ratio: 2.04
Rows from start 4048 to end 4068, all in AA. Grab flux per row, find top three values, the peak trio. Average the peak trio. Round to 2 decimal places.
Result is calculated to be 8.53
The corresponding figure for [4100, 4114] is 7.89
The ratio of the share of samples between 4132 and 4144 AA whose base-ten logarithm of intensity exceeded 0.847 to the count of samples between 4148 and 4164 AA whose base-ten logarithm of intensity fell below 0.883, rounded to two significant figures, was 0.10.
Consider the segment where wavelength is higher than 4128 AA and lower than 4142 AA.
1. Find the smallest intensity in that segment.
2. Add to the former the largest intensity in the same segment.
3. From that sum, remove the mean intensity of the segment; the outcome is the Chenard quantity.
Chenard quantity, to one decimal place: 7.2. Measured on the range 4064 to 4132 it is 7.4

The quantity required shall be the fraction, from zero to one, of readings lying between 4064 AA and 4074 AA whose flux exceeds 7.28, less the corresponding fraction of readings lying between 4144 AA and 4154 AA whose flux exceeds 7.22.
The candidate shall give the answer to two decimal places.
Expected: 0.40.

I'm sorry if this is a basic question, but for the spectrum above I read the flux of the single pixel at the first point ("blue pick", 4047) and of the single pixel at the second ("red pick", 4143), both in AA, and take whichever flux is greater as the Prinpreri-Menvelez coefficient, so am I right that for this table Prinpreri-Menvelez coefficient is 6.86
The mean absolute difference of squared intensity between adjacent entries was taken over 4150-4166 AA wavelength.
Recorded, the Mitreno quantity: 8.6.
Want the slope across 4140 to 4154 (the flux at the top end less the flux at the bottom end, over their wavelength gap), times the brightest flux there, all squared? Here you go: 1.11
